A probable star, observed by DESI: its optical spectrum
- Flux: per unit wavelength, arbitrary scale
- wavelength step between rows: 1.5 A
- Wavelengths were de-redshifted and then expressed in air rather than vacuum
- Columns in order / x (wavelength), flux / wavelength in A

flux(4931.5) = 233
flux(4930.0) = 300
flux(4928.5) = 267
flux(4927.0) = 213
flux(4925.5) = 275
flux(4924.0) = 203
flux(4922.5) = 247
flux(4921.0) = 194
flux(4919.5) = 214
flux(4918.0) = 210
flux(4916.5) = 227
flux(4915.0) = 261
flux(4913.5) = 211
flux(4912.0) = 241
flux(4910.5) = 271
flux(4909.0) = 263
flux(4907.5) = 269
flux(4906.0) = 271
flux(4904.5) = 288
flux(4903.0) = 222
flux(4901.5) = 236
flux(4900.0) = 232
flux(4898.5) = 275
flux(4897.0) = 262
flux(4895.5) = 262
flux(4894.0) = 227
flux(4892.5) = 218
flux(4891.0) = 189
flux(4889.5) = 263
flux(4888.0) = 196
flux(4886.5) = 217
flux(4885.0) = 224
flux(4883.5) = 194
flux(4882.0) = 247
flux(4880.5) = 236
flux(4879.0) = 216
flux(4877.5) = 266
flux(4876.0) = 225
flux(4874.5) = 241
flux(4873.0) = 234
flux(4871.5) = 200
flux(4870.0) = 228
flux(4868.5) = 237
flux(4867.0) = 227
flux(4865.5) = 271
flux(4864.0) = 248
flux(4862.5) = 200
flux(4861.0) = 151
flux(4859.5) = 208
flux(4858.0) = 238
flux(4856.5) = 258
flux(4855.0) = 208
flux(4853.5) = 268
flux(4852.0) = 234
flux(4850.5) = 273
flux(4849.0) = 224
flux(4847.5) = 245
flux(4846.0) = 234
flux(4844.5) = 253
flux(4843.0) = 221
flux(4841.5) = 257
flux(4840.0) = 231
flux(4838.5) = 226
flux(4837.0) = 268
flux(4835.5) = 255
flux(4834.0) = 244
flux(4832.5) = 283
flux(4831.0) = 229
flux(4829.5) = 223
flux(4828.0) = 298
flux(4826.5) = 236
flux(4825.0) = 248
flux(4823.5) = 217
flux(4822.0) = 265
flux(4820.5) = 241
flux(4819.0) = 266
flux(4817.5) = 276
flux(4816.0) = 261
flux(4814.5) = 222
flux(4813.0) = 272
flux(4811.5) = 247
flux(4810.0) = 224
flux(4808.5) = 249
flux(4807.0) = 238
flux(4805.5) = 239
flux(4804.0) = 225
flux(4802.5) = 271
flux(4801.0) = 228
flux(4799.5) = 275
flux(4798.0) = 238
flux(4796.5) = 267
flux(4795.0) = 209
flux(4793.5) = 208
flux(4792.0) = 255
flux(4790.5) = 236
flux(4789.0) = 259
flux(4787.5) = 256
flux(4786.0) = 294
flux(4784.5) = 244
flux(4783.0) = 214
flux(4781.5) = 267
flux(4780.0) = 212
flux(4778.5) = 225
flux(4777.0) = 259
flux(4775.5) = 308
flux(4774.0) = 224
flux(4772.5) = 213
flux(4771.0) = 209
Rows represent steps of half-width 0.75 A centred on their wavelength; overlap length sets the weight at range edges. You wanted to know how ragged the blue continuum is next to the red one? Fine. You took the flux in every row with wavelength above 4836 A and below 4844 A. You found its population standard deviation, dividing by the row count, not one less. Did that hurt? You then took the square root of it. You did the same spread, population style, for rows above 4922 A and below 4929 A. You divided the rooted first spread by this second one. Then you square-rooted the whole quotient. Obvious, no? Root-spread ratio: 0.39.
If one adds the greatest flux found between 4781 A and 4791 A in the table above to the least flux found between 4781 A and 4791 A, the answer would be 508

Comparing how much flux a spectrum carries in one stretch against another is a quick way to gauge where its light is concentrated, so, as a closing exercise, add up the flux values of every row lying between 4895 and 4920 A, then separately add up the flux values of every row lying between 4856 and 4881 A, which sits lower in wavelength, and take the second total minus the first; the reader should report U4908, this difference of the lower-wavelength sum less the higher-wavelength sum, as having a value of -331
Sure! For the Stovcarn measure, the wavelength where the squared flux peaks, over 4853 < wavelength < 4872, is 4865.5 A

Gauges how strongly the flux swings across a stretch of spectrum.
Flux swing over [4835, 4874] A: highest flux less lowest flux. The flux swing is 122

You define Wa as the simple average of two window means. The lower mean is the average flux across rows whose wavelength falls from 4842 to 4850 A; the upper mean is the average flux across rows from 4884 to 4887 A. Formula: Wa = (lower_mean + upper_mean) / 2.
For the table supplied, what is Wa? 228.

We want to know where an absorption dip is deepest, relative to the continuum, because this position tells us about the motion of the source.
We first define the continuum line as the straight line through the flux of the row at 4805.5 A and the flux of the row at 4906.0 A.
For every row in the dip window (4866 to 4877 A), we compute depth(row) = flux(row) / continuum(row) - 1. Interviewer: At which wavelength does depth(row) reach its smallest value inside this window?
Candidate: 4871.5 A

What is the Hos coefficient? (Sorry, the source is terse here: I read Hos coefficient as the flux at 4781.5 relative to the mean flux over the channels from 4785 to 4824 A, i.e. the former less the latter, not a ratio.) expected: 19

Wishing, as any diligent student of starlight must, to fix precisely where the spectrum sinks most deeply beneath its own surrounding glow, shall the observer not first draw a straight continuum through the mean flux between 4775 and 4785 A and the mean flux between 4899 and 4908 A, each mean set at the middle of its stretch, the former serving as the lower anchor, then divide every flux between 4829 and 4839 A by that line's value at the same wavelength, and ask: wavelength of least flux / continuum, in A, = 4829.5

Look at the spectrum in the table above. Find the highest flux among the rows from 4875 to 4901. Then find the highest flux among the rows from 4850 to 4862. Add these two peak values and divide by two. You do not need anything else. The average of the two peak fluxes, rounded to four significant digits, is 274.0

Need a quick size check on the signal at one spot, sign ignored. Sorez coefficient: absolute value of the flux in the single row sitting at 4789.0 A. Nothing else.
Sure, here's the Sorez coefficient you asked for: 259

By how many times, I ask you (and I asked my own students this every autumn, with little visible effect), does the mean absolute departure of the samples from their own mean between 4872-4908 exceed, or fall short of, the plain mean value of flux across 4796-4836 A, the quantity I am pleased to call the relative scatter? 0.088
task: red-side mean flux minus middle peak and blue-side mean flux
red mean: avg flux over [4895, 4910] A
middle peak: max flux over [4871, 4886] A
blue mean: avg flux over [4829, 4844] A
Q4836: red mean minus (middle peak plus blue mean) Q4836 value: -252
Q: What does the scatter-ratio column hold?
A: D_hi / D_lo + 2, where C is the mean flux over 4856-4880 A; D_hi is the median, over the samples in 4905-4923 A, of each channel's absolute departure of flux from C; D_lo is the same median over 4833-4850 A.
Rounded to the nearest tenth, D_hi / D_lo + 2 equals 3.6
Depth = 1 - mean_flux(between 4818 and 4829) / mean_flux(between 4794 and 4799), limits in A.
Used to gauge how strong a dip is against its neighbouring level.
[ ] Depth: -0.06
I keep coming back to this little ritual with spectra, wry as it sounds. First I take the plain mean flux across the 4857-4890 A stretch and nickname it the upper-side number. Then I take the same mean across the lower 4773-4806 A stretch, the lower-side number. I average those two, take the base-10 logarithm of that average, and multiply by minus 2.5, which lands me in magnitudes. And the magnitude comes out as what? -5.93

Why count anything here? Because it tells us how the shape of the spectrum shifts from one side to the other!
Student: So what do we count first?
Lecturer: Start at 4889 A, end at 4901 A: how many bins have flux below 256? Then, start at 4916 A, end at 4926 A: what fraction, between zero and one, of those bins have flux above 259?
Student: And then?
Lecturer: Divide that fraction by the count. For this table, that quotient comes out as 0.036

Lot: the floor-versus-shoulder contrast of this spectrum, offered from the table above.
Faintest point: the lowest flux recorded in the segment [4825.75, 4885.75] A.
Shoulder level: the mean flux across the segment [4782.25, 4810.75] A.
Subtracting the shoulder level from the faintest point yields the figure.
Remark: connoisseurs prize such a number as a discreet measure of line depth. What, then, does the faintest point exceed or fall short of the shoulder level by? -93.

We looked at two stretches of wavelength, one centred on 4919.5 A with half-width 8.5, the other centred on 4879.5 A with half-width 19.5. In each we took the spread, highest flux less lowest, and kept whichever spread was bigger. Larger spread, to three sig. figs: 124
